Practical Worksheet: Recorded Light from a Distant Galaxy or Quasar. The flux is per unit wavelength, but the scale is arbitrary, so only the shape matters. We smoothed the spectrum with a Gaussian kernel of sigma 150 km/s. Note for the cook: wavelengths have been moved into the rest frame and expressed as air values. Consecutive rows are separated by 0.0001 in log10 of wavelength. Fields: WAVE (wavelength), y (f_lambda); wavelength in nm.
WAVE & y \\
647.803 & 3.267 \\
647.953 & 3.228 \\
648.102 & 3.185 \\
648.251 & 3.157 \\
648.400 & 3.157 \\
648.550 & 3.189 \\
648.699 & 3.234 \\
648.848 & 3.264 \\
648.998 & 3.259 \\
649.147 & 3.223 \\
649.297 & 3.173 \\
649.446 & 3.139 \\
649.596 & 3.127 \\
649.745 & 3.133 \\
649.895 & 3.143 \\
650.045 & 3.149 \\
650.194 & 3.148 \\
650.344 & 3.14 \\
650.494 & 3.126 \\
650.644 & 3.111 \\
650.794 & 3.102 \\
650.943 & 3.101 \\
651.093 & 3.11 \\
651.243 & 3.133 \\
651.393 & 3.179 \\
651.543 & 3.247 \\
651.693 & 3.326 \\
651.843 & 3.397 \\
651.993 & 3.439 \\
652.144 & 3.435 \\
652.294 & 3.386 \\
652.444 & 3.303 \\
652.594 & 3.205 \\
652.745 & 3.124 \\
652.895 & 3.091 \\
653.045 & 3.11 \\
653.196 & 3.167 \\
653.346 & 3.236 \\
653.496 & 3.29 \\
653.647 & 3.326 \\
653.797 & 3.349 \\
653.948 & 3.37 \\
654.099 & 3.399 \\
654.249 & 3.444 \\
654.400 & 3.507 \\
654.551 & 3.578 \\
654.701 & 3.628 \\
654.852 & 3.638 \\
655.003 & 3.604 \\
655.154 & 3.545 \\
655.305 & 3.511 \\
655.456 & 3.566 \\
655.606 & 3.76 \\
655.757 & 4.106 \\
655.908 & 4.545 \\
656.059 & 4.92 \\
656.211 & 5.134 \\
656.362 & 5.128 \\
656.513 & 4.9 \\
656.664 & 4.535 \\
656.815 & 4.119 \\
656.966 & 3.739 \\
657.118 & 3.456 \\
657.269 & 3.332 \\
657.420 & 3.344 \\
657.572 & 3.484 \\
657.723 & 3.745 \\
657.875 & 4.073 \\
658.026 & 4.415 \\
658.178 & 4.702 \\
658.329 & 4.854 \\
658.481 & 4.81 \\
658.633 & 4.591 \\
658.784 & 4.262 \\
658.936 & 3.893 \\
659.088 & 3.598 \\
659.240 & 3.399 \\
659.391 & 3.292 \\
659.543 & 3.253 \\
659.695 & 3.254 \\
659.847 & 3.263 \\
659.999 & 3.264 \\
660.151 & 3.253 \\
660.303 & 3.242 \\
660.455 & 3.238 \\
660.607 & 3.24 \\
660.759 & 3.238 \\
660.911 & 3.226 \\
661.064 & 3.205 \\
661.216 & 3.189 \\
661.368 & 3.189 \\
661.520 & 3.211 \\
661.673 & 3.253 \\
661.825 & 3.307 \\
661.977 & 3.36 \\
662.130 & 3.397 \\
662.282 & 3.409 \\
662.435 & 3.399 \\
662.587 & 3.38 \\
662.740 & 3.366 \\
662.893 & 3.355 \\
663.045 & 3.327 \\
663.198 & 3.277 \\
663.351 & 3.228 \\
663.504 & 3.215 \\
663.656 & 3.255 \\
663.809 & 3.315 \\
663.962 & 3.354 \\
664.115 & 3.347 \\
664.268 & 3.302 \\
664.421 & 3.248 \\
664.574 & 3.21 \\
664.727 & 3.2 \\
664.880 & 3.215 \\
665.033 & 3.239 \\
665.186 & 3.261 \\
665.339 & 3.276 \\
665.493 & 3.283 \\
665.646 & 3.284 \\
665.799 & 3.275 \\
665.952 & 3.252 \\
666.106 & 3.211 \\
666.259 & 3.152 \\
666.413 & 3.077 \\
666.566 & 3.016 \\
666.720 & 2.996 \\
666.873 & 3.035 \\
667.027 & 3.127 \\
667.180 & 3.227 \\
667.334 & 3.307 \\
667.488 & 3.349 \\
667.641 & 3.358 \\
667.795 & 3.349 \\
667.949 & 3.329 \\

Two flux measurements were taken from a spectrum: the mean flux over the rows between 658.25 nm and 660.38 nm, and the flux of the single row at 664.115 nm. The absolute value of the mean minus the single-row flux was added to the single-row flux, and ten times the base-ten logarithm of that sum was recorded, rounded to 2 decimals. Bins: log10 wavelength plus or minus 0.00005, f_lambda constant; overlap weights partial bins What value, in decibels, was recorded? 5.72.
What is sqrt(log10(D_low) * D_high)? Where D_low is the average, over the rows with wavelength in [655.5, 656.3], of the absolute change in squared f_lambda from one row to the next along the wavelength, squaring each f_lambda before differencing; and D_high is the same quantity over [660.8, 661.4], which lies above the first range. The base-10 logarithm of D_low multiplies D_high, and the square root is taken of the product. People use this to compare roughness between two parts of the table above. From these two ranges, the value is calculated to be 0.20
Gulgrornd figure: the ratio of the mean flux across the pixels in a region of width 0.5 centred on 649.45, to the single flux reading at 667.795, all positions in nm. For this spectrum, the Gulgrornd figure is 0.94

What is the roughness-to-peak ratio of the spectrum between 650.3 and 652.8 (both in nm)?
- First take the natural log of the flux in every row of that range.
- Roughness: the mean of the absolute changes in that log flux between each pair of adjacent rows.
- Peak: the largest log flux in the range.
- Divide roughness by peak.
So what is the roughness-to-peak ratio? 0.011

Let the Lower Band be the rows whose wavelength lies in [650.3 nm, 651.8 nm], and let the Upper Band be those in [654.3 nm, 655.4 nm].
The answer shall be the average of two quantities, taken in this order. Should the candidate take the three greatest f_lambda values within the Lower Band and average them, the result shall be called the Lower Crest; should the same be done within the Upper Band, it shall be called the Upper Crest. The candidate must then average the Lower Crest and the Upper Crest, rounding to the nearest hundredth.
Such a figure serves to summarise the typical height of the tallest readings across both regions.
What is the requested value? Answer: 3.44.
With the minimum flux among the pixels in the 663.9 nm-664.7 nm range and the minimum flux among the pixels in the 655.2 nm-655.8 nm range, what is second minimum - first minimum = 0.30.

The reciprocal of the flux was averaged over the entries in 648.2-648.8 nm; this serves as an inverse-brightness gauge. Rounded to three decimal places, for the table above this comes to 0.314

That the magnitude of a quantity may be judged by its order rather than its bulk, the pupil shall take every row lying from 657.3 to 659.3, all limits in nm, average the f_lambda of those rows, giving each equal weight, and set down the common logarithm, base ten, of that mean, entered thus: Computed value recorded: 0.61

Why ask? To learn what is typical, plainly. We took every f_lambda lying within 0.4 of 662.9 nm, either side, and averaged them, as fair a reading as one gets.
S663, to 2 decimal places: 3.34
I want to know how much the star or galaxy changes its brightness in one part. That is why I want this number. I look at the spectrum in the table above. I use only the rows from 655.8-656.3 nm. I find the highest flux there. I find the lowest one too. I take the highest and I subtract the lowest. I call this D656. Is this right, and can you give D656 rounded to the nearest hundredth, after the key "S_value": 0.59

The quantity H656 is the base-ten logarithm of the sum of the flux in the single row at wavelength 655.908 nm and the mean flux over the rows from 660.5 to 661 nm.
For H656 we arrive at 0.891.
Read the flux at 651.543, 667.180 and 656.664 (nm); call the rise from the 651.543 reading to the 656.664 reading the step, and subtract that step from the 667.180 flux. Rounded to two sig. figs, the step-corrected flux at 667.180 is 1.9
